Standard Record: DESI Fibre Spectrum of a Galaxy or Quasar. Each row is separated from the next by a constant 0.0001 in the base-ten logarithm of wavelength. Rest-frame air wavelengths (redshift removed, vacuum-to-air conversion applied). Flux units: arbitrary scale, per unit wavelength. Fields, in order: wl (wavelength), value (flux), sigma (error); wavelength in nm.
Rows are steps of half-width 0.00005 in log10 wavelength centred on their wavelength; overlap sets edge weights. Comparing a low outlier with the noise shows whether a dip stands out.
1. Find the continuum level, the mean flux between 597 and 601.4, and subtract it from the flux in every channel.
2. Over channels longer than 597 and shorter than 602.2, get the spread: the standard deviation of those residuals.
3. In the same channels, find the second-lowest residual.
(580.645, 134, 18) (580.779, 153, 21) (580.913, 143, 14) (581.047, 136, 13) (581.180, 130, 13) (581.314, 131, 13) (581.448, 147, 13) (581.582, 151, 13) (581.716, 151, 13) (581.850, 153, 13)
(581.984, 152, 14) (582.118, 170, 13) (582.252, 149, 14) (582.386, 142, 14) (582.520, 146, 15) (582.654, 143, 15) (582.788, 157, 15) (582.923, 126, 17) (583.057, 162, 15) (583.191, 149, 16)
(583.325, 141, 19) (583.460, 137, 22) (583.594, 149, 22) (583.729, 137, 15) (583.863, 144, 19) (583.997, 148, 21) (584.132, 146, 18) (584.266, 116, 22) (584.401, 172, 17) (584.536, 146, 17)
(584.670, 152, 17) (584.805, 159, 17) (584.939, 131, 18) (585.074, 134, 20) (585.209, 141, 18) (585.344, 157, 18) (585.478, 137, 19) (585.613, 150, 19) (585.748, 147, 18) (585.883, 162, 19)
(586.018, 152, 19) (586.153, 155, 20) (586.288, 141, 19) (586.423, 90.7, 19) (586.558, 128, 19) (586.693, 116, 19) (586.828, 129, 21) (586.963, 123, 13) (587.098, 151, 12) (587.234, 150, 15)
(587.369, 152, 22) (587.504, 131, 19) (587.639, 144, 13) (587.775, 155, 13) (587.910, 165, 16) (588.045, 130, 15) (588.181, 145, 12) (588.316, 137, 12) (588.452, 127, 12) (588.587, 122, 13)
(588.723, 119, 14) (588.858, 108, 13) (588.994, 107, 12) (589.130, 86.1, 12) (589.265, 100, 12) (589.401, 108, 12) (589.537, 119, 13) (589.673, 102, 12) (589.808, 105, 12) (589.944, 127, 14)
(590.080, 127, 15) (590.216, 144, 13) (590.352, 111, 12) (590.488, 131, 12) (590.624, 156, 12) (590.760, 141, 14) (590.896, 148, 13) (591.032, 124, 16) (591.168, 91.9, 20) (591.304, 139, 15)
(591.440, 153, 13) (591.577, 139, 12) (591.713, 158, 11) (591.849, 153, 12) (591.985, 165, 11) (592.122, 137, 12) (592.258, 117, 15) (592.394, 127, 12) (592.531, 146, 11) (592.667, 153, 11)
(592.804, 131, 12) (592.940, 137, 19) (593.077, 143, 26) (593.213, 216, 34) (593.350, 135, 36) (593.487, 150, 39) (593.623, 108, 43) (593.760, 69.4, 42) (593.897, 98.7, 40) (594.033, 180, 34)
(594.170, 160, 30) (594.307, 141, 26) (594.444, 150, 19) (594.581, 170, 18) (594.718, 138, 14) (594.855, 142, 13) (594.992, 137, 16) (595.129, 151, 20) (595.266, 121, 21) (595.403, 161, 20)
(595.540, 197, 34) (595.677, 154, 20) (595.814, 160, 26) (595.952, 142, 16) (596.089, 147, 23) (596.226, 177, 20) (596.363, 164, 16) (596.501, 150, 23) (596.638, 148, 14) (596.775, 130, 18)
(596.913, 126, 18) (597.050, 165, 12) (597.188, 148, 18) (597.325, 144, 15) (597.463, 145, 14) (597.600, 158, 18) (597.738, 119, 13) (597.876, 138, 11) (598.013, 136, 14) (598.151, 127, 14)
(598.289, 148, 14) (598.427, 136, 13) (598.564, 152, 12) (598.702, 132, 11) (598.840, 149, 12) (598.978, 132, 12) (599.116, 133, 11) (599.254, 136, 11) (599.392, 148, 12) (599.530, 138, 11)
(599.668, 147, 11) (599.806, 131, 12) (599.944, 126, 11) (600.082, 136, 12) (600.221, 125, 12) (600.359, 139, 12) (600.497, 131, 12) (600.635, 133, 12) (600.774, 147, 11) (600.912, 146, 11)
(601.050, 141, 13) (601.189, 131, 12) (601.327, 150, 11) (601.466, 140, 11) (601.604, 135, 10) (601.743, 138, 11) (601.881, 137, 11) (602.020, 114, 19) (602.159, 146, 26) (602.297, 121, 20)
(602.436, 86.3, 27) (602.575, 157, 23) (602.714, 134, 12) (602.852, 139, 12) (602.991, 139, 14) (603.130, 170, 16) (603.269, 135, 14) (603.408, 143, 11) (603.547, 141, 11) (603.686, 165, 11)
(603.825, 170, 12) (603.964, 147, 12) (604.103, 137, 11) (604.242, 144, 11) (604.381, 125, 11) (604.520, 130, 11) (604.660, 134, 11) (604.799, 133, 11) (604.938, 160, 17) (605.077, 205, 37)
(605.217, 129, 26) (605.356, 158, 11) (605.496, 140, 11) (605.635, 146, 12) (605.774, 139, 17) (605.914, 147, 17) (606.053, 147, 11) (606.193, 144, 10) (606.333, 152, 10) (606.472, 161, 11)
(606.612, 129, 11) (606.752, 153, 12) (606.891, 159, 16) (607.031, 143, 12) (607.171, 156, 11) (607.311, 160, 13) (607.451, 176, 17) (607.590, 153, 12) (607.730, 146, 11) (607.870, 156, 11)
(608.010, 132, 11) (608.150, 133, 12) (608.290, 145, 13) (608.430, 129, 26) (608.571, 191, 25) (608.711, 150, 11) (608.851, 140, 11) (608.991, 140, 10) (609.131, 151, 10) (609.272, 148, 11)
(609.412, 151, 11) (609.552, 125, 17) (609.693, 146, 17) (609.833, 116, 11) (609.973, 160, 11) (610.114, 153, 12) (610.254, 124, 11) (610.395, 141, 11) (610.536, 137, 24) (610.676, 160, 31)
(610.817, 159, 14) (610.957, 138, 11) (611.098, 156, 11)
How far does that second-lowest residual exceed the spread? -31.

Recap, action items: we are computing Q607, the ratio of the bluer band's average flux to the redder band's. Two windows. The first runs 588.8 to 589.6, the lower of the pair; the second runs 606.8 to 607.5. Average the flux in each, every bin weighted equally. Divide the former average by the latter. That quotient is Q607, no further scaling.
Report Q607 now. 0.66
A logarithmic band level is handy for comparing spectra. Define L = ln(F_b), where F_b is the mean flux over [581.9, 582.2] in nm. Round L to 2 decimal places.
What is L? 5.08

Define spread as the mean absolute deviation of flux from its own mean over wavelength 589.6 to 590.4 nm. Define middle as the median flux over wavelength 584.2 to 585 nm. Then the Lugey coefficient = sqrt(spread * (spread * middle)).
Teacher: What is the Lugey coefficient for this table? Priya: 163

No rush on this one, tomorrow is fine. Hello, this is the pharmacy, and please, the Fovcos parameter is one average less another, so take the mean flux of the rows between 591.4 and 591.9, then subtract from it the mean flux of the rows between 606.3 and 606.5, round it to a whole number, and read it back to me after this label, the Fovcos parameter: -6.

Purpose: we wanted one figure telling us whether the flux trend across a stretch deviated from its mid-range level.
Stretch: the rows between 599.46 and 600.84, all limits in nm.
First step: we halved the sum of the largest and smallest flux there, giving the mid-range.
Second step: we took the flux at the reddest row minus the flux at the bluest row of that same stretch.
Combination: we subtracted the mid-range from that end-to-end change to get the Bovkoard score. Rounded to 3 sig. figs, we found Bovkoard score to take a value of -127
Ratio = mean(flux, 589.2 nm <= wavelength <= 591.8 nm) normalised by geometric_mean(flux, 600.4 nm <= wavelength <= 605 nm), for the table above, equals 0.92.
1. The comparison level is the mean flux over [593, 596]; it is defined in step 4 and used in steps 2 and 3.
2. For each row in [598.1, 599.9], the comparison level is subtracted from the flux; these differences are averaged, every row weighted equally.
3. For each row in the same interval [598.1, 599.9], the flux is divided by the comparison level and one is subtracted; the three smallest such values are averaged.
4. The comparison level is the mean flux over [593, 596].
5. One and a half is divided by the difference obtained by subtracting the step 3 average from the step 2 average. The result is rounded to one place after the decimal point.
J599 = -0.2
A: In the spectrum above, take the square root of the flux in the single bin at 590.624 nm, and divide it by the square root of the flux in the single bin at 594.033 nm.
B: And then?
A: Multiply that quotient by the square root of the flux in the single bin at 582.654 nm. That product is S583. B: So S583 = 11.1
